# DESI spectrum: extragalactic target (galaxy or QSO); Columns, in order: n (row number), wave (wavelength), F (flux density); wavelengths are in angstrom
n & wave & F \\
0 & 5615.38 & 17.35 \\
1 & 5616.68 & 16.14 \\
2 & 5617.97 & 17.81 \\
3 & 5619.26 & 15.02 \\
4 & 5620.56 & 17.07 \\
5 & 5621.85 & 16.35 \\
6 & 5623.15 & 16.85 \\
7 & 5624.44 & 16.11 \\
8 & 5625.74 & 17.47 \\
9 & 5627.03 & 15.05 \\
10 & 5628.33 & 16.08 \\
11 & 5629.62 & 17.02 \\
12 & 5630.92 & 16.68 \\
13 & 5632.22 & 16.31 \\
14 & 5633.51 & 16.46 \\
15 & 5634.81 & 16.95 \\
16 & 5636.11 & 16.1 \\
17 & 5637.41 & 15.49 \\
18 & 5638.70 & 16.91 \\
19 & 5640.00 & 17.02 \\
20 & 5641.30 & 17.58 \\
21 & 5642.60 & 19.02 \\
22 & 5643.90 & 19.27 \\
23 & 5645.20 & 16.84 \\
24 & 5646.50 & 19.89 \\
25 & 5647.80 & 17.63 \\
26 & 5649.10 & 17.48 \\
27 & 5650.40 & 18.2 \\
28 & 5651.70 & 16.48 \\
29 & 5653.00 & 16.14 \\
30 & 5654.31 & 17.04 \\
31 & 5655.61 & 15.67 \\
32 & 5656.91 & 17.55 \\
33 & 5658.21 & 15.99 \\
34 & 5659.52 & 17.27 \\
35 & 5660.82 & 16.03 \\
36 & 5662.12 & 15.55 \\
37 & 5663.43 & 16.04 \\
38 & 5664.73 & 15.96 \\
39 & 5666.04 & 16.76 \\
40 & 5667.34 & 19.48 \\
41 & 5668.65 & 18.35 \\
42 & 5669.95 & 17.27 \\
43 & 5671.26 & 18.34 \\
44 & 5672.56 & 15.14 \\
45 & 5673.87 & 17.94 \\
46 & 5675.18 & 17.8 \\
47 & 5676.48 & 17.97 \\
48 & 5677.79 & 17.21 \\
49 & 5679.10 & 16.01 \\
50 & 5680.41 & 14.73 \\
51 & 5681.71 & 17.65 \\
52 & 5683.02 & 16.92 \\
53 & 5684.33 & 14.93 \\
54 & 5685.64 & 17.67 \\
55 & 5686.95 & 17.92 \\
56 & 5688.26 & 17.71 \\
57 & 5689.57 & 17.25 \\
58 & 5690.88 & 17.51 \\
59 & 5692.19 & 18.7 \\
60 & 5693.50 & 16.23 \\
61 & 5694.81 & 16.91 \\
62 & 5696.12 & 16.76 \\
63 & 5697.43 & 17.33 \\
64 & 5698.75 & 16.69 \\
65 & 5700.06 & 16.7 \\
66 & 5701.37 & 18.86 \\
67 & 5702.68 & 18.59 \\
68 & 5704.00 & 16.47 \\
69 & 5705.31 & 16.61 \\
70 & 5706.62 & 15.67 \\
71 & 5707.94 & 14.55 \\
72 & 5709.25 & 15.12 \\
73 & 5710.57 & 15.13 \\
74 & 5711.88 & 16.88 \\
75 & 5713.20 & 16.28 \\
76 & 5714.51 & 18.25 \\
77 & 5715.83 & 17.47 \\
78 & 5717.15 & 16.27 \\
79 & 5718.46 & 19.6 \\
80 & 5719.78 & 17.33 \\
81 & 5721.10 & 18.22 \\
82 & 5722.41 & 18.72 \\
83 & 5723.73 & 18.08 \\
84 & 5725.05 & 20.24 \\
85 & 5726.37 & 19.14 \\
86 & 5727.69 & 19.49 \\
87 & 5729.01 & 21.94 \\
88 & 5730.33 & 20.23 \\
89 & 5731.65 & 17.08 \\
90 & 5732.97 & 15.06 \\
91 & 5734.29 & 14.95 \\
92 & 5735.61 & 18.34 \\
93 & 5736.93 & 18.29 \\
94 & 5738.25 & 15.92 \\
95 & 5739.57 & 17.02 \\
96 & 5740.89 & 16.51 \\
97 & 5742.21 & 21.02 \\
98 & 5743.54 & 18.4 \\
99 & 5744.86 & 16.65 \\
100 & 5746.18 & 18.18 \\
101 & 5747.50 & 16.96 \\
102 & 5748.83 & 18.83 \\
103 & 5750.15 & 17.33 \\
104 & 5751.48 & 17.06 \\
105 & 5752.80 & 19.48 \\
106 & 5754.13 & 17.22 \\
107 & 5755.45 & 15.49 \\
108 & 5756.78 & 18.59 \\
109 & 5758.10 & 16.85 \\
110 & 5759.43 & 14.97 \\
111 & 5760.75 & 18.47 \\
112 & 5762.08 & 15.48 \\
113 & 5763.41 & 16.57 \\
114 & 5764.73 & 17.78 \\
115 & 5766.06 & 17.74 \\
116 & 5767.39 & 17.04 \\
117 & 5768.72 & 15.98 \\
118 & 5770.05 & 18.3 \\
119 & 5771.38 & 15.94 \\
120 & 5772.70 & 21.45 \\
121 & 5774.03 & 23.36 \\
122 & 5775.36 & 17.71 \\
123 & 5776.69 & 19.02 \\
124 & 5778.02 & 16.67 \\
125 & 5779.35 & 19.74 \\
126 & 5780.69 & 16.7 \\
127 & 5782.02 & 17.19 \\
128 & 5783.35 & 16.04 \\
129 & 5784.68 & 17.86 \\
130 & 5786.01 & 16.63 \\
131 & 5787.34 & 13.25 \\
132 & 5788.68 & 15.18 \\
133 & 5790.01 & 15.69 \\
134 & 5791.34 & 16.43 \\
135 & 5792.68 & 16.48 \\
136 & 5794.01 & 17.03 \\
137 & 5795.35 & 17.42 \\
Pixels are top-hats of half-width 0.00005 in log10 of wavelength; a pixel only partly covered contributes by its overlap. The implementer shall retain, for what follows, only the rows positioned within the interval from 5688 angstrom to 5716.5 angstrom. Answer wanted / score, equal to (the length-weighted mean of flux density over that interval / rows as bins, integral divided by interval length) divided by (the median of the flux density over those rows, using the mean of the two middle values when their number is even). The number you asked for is 1.004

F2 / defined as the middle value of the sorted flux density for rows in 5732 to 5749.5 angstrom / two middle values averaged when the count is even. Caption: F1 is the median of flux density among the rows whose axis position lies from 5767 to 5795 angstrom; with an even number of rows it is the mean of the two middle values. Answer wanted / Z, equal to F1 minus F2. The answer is -0.3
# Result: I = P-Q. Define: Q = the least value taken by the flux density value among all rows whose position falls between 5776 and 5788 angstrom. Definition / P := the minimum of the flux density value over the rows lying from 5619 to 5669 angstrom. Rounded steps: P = 15.02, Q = 13.25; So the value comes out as 1.77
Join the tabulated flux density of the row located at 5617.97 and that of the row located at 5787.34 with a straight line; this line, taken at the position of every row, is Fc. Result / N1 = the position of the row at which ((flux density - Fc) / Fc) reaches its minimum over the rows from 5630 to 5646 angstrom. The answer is 5637.41 angstrom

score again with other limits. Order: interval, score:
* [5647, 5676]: 0.993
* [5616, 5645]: 1.000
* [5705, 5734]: 1.011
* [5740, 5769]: 1.015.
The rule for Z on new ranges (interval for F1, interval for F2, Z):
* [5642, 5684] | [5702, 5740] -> -0.1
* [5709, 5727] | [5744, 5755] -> 0.5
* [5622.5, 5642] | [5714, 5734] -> -1.6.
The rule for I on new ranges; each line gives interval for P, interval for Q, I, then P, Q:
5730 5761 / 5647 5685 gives 0.22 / 14.95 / 14.73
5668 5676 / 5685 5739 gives 0.59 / 15.14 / 14.55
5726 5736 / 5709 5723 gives -0.17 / 14.95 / 15.12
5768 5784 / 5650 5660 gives 0.27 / 15.94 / 15.67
